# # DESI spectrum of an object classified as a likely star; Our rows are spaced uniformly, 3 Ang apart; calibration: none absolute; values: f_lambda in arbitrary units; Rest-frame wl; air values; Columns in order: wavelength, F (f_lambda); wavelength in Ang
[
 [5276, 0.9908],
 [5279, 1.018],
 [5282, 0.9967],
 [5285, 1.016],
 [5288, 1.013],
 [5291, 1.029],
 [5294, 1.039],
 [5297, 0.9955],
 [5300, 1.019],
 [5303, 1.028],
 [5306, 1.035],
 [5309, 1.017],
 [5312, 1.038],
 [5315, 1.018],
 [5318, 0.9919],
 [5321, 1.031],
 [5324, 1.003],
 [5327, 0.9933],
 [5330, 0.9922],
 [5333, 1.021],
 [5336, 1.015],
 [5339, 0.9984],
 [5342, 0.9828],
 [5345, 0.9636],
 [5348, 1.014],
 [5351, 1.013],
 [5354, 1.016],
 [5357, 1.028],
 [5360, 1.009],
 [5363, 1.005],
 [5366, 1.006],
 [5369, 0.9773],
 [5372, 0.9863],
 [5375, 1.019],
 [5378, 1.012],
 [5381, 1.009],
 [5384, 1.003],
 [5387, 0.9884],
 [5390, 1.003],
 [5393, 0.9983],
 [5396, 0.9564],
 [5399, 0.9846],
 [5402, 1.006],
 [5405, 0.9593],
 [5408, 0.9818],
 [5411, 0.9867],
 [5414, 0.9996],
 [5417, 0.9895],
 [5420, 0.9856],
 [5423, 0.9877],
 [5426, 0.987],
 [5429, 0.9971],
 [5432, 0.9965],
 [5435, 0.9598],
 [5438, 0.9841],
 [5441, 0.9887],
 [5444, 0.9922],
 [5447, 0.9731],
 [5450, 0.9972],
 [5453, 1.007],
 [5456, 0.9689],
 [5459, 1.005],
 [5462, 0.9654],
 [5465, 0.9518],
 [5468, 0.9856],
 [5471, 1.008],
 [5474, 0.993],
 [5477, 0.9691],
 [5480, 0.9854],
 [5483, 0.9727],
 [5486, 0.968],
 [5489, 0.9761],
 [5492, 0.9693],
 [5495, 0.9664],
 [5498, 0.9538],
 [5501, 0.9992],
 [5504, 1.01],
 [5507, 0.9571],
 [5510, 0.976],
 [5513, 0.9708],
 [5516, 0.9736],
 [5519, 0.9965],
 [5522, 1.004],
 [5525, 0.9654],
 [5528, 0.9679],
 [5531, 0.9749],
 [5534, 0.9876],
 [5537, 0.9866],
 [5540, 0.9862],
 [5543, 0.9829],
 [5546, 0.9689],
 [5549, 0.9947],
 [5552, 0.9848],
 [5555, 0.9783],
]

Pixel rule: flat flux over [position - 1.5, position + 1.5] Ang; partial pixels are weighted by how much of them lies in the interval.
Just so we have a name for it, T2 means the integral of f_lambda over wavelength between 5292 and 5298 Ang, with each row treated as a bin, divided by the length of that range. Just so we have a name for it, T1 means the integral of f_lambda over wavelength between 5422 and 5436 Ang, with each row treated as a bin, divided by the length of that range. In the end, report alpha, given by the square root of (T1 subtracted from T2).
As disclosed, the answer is 0.18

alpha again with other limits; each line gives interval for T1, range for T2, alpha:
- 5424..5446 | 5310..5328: 0.16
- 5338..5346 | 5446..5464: 0.06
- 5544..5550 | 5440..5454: 0.10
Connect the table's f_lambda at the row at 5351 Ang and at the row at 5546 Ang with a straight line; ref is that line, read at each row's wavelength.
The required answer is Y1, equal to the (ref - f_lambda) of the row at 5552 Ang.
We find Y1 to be -0.017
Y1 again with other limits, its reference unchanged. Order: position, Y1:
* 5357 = -0.016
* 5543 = -0.013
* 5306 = -0.012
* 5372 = 0.022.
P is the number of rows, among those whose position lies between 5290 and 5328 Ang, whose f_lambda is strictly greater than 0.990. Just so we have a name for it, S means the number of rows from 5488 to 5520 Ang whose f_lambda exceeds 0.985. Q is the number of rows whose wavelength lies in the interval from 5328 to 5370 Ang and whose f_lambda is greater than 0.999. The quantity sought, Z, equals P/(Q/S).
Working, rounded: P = 13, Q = 9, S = 3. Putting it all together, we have 4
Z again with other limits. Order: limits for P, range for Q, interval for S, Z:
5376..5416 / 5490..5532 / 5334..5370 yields 21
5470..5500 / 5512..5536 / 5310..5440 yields 68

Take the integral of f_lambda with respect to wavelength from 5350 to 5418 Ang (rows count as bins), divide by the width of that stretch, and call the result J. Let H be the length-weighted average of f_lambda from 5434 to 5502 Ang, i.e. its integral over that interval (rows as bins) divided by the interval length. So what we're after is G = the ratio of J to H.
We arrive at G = 1.02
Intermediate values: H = 0.98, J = 1.00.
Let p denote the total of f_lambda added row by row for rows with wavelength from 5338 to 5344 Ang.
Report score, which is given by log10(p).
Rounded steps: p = 1.98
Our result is 0.297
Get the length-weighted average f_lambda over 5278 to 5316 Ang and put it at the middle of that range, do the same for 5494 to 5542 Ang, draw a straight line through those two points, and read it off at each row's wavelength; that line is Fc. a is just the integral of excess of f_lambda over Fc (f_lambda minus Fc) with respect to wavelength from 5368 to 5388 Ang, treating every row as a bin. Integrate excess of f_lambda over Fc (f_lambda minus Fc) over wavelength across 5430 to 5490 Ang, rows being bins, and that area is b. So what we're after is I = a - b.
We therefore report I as 0.37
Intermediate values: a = -0.1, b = -0.48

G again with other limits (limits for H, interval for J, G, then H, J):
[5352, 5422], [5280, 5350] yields 1.01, 1.00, 1.01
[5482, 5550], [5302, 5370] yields 1.03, 0.98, 1.01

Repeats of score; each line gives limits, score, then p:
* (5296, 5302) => 0.304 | 2.01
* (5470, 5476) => 0.301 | 2.00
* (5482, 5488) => 0.288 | 1.94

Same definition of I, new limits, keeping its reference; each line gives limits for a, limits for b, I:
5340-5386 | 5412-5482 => 0.24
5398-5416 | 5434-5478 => 0.09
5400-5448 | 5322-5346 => -0.15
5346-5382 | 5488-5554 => -0.05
